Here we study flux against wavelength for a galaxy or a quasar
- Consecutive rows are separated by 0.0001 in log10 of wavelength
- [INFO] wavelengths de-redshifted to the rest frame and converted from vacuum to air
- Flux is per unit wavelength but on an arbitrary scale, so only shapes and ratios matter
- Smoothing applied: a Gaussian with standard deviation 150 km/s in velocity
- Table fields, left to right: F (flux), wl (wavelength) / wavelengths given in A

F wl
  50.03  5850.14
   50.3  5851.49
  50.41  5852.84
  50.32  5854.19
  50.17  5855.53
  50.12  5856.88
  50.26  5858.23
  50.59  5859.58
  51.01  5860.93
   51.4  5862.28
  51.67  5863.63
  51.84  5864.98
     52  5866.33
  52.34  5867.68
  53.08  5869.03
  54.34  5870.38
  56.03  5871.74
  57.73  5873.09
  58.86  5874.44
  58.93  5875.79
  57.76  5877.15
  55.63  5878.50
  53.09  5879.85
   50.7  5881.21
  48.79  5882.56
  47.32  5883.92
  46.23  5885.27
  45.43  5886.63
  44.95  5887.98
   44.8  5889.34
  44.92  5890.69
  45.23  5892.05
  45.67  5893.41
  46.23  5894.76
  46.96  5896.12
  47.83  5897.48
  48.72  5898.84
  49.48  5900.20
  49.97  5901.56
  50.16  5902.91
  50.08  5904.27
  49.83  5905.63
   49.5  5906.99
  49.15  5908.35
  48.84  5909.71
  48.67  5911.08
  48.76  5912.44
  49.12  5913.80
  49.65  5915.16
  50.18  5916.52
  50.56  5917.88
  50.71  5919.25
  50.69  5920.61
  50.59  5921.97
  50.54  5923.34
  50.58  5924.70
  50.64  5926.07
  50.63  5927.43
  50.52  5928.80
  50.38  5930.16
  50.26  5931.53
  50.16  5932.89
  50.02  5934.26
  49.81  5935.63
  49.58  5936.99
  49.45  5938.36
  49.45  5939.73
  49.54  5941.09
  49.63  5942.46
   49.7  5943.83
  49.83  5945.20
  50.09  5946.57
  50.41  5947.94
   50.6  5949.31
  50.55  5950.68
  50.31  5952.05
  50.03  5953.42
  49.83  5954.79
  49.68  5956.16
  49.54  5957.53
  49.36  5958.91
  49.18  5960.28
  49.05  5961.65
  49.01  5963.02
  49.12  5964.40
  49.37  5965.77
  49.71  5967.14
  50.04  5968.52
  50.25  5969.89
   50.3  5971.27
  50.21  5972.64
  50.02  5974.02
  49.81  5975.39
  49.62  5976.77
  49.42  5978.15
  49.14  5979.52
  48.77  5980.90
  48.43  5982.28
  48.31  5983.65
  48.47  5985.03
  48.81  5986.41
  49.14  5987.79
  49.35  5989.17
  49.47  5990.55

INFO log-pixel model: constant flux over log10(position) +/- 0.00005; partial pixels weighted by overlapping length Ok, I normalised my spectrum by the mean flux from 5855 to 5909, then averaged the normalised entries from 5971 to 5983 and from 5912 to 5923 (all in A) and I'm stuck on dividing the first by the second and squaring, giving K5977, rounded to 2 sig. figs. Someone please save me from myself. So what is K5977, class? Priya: 0.98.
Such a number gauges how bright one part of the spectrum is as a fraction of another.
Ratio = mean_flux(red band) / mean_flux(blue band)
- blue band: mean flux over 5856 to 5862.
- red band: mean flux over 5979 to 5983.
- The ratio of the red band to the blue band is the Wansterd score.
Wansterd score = 0.97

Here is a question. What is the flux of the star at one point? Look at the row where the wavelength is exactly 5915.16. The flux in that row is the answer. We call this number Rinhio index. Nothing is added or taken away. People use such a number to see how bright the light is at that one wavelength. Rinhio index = 49.65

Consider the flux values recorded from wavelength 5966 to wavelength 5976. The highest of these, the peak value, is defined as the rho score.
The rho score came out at 50.3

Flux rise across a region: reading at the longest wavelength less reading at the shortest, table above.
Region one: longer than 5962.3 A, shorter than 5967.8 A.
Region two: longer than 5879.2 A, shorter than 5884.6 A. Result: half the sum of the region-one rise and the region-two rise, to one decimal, -2.5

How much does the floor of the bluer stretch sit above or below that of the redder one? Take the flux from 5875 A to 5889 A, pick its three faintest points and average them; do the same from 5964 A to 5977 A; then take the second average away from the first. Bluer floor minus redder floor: -3.8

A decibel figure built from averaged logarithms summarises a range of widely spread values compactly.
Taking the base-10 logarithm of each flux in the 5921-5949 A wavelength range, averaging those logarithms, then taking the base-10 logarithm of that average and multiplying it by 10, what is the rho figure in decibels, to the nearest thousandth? 2.304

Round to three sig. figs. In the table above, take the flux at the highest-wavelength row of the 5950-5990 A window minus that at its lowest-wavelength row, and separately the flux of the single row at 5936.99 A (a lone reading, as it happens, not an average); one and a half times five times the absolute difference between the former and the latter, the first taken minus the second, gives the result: 381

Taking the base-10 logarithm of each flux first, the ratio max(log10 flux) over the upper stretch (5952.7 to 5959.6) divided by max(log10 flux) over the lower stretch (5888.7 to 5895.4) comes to 1.021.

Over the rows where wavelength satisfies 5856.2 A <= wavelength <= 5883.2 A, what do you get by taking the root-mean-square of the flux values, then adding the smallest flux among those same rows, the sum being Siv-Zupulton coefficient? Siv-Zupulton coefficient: 102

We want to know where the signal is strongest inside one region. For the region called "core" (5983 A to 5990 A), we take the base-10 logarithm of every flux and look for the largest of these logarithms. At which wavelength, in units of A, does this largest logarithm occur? 5989.17 A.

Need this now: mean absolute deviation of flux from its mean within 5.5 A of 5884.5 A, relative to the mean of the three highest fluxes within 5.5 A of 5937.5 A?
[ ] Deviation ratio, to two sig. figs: 0.048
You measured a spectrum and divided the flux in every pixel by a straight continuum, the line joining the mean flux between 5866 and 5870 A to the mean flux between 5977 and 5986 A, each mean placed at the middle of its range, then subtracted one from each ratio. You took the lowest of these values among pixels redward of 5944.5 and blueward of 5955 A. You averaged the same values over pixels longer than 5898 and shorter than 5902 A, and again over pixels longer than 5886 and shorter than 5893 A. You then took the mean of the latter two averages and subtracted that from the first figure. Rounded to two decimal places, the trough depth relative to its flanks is 0.08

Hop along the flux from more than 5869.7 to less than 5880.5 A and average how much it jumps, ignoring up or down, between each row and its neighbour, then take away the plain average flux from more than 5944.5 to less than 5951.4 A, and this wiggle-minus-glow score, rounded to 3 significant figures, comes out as -48.8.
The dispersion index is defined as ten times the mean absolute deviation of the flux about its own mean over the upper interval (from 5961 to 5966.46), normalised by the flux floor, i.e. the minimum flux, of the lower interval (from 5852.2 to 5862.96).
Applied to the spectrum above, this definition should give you 0.02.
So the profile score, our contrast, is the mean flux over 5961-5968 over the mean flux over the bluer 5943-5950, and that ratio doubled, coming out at 1.97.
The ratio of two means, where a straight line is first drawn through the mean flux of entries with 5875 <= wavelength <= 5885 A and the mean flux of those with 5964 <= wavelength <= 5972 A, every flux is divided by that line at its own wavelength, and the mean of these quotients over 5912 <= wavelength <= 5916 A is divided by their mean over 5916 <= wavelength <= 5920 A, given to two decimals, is 0.97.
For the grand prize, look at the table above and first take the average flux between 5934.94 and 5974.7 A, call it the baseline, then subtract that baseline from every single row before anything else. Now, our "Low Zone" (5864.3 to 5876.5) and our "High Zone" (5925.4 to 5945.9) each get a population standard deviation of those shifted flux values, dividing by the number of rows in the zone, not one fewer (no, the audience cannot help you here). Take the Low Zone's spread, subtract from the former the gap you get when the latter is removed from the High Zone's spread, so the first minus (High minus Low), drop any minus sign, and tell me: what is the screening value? 5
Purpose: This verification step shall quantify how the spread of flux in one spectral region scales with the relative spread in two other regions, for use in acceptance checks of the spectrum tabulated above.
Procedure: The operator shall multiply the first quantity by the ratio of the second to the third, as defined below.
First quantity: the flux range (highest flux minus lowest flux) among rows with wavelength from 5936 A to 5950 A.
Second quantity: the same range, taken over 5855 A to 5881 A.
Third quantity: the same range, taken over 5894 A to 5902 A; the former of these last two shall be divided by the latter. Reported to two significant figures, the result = 2.7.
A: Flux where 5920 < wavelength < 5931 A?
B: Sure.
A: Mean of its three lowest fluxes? 50.5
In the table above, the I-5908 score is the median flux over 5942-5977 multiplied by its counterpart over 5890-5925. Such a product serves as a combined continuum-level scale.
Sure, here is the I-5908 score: 2466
